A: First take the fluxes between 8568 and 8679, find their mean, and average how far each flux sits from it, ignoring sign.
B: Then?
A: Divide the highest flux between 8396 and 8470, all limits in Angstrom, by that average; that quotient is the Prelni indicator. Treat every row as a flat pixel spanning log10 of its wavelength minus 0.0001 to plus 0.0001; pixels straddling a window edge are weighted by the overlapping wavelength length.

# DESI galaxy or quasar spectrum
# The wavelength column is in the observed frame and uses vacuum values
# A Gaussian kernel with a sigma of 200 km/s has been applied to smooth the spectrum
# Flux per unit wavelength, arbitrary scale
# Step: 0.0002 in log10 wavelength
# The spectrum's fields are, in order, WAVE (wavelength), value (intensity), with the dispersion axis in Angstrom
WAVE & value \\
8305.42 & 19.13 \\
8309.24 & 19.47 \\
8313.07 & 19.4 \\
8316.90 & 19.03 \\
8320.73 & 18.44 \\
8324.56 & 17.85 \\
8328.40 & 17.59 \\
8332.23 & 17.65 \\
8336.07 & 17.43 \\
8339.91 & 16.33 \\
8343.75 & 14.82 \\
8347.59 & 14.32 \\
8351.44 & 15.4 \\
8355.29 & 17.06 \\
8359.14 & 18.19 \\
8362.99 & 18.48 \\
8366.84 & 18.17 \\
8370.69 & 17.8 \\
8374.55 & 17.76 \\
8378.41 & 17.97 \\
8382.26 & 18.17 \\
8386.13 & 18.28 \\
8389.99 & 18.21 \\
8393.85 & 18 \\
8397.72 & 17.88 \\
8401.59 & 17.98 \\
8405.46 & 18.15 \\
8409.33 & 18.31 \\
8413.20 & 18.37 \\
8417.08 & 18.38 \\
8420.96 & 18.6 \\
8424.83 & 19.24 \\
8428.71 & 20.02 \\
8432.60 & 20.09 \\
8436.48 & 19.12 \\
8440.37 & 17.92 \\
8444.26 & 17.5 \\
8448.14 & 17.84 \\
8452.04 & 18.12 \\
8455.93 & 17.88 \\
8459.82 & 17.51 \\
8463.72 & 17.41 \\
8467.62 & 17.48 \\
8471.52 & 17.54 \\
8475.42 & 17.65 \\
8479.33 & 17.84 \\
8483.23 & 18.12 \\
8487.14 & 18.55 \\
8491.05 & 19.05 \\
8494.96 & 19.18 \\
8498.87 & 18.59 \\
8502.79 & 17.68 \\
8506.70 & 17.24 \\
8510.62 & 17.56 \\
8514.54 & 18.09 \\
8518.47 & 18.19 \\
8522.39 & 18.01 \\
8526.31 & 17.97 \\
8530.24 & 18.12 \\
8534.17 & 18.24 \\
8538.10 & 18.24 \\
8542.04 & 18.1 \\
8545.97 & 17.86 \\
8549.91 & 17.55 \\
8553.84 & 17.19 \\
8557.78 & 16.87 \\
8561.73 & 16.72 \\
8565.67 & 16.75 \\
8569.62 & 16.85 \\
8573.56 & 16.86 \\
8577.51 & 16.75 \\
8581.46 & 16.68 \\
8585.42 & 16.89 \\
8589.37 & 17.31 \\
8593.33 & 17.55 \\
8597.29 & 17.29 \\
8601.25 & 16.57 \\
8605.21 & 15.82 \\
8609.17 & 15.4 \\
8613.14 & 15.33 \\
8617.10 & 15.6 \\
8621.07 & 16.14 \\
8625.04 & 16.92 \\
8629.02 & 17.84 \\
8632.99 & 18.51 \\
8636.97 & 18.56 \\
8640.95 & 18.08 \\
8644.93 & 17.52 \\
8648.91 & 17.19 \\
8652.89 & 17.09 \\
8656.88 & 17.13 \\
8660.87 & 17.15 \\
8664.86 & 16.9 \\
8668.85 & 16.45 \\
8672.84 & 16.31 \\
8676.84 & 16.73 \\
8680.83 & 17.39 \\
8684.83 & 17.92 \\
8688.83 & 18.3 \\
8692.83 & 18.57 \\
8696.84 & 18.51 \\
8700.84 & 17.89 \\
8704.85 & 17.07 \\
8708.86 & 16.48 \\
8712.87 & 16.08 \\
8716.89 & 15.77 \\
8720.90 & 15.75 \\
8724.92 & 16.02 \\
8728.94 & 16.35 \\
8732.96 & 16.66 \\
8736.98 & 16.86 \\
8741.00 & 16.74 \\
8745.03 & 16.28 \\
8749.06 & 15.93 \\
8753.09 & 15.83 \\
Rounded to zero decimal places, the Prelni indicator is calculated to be 34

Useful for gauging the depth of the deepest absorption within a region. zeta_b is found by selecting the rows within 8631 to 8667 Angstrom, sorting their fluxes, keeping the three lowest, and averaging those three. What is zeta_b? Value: 17.0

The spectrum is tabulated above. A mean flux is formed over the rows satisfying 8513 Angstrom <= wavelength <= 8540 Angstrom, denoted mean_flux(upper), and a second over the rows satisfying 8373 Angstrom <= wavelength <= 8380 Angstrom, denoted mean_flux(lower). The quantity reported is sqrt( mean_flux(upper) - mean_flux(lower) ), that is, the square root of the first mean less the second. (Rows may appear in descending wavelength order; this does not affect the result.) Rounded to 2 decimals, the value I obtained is 0.51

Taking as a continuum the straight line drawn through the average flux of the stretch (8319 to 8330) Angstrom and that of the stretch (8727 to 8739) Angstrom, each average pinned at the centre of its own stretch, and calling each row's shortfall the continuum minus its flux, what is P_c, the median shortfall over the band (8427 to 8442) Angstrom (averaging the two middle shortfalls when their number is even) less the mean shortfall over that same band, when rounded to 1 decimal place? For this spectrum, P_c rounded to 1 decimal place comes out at -0.3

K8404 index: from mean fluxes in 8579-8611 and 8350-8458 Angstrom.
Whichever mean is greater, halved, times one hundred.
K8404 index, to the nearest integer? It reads 909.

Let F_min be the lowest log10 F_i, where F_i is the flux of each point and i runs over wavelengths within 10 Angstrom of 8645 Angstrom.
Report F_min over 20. 0.0616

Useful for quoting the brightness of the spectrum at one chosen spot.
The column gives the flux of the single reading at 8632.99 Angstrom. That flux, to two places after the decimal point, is 18.51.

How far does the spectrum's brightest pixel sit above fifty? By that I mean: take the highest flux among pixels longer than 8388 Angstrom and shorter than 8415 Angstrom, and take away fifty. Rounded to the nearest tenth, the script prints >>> -31.6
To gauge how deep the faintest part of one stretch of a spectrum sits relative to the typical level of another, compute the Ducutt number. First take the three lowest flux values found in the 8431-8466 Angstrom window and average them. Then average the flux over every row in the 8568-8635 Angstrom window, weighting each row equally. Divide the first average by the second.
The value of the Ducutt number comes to 1.04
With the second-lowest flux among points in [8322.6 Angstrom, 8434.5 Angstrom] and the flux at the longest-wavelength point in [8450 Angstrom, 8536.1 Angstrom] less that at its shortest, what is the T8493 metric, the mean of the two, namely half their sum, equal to 7.5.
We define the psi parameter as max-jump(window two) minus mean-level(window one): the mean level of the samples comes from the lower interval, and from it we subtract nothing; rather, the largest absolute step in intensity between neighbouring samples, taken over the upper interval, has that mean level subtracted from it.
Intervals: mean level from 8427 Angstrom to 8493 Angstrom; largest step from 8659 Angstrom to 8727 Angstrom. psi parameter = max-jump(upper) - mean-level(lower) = -17.4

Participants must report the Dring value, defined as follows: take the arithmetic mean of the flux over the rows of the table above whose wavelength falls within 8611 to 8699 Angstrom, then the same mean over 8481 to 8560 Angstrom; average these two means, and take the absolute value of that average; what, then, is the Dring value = 17.65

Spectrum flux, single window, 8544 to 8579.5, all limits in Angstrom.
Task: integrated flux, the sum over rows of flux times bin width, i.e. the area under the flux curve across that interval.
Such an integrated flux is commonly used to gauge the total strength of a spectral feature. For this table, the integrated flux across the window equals 605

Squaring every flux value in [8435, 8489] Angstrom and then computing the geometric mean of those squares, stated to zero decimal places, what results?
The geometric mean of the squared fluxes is 320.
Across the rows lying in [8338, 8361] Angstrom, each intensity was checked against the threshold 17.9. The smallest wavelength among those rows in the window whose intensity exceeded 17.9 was 8359.14 Angstrom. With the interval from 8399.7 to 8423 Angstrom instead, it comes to 8401.59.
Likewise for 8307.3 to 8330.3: 8309.24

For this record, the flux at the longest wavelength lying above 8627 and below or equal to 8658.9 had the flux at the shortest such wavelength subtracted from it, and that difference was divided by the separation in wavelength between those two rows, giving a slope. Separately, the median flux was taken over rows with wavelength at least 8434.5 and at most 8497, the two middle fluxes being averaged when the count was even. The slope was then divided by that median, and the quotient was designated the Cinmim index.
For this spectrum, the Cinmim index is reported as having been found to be -0.0014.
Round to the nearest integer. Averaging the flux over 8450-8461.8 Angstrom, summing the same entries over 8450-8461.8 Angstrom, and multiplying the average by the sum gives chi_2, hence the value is 954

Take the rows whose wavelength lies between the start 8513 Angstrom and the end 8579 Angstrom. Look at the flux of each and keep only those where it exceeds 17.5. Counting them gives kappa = 10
